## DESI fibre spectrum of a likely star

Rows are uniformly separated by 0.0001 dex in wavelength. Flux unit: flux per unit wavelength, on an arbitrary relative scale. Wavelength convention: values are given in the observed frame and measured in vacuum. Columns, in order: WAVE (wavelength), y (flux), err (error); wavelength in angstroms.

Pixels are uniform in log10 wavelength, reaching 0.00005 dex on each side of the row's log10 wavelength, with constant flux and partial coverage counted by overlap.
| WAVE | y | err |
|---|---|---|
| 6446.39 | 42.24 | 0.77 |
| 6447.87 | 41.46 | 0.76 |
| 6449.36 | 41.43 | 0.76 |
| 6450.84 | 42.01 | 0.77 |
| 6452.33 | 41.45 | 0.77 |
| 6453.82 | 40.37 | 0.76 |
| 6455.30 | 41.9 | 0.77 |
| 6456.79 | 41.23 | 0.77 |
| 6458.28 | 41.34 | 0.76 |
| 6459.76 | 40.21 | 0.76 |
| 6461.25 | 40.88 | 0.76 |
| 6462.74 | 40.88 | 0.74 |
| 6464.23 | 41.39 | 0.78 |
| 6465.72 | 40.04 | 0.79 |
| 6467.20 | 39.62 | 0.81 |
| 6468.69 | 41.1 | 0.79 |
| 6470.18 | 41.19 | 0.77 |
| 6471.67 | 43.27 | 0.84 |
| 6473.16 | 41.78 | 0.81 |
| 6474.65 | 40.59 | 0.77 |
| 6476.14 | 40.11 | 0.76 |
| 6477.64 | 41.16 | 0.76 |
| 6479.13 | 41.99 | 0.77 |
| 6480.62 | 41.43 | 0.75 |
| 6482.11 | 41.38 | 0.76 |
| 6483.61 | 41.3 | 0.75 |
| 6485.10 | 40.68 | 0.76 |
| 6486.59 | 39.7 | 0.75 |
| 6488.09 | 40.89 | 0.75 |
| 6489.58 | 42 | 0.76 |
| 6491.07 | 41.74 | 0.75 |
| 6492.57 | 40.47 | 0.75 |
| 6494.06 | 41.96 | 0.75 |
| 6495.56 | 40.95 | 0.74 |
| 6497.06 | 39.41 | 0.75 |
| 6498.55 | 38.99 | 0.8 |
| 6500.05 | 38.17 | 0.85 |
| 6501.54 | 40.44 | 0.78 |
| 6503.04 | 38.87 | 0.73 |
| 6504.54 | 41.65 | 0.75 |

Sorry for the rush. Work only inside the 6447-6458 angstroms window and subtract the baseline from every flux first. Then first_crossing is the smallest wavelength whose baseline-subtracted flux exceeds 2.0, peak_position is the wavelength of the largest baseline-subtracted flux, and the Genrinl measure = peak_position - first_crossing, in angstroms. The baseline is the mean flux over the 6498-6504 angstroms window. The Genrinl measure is 3.0 angstroms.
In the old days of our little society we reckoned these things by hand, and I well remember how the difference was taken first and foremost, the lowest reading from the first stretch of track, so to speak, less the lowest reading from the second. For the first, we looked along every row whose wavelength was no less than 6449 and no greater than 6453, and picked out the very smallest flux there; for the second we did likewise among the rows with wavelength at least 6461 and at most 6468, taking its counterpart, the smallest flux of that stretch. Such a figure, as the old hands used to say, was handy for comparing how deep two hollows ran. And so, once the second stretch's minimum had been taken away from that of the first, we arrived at 1.8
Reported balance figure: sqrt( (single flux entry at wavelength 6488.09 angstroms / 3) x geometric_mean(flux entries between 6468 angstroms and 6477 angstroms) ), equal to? 23.7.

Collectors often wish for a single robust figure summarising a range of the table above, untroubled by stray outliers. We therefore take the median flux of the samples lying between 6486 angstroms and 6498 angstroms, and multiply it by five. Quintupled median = 205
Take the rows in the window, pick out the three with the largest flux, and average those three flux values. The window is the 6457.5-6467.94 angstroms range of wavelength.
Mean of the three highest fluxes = 41.2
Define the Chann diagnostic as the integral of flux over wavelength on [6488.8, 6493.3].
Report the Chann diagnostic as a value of 186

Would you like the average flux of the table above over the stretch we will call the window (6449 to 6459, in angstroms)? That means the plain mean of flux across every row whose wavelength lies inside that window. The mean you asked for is 41.4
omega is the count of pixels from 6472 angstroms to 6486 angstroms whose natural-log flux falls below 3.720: 4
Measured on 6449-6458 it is 2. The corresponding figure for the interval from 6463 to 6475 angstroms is 5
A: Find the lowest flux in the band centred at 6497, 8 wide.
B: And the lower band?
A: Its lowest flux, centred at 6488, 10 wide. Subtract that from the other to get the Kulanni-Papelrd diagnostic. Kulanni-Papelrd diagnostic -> -1.5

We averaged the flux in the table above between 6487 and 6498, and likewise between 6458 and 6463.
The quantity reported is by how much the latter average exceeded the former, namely -0.2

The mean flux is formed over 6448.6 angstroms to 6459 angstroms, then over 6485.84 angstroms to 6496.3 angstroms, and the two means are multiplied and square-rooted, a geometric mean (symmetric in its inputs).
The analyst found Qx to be 41.2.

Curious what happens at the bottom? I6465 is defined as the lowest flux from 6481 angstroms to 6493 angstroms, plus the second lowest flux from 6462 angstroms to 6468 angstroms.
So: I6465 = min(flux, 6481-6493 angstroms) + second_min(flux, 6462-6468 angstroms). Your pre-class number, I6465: 79.7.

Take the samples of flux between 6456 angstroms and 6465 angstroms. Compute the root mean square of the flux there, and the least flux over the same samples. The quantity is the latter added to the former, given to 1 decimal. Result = 81.2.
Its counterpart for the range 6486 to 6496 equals 80.8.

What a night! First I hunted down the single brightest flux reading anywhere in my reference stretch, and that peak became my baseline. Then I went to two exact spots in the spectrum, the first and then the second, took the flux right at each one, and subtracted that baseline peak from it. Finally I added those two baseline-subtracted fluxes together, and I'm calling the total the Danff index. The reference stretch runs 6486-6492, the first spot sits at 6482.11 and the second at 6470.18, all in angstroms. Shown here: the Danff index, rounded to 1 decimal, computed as -1.4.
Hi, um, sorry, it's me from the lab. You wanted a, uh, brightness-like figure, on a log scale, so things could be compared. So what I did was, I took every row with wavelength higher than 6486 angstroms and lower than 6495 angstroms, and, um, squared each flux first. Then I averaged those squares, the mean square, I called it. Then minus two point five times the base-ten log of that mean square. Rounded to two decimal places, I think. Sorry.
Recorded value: -8.07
